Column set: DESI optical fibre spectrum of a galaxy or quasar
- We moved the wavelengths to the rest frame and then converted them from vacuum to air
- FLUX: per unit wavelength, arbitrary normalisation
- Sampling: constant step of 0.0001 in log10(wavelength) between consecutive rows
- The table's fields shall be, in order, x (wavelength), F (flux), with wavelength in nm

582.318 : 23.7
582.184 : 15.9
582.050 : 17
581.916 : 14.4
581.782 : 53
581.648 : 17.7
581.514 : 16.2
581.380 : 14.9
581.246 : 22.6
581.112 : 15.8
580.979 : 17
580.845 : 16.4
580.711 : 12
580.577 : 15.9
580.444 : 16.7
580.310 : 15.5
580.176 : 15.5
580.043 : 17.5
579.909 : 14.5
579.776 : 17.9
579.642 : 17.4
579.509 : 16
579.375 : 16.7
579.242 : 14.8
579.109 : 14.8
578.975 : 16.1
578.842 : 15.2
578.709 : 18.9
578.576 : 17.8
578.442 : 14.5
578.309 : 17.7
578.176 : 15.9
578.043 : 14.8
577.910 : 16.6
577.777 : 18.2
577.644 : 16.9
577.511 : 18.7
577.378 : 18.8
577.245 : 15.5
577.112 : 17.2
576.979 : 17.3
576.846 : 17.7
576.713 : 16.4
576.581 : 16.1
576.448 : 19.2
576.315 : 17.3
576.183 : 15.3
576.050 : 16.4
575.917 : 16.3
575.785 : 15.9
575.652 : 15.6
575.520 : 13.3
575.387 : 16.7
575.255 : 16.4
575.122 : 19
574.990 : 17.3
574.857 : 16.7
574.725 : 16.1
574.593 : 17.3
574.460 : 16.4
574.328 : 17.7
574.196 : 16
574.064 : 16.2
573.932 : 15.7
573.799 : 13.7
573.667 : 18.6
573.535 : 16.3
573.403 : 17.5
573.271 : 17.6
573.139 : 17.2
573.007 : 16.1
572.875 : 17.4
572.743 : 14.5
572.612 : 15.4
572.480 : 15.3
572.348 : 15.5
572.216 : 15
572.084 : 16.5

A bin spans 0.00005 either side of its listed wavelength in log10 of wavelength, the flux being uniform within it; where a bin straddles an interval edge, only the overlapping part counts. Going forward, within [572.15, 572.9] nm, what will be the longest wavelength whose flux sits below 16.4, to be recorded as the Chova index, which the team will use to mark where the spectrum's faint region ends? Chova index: 572.743 nm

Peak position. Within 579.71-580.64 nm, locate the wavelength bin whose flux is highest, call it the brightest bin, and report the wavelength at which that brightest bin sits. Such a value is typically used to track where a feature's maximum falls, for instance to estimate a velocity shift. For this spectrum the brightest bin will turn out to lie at 579.776 nm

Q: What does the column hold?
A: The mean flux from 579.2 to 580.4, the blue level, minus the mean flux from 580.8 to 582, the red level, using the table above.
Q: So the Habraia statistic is -5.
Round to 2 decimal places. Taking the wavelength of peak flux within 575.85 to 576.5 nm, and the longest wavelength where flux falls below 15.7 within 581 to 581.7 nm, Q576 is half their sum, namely 578.91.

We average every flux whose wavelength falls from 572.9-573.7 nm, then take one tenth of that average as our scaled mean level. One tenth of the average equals 1.72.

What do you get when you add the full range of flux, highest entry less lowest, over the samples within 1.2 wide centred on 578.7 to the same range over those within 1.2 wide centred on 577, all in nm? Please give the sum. 8.1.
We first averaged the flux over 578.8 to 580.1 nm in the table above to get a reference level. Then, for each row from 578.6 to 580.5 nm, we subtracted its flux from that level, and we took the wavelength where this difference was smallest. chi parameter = 578.709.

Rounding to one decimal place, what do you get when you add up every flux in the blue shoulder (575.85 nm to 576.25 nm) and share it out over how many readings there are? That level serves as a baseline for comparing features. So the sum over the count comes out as 16.0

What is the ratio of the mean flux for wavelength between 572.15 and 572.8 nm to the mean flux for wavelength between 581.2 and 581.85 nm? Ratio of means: 0.61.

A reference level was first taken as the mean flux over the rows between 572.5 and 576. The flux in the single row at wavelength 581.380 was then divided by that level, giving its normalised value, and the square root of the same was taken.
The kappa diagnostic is 0.953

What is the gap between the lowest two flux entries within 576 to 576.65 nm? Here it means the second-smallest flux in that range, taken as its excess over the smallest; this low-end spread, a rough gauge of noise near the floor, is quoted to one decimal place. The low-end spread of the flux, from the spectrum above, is 0.8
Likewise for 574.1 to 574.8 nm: 0.1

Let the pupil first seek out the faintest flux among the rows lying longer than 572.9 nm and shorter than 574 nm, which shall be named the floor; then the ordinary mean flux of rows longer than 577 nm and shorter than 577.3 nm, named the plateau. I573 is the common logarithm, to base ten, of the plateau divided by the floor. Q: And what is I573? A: 0.08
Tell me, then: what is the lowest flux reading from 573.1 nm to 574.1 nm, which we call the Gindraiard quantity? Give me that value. 13.7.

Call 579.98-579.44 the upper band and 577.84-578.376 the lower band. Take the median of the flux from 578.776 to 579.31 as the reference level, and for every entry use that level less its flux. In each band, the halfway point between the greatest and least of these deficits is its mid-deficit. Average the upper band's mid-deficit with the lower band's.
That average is -1.2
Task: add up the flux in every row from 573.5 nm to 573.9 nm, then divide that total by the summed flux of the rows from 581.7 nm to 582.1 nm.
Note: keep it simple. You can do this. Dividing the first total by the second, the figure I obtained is 0.58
